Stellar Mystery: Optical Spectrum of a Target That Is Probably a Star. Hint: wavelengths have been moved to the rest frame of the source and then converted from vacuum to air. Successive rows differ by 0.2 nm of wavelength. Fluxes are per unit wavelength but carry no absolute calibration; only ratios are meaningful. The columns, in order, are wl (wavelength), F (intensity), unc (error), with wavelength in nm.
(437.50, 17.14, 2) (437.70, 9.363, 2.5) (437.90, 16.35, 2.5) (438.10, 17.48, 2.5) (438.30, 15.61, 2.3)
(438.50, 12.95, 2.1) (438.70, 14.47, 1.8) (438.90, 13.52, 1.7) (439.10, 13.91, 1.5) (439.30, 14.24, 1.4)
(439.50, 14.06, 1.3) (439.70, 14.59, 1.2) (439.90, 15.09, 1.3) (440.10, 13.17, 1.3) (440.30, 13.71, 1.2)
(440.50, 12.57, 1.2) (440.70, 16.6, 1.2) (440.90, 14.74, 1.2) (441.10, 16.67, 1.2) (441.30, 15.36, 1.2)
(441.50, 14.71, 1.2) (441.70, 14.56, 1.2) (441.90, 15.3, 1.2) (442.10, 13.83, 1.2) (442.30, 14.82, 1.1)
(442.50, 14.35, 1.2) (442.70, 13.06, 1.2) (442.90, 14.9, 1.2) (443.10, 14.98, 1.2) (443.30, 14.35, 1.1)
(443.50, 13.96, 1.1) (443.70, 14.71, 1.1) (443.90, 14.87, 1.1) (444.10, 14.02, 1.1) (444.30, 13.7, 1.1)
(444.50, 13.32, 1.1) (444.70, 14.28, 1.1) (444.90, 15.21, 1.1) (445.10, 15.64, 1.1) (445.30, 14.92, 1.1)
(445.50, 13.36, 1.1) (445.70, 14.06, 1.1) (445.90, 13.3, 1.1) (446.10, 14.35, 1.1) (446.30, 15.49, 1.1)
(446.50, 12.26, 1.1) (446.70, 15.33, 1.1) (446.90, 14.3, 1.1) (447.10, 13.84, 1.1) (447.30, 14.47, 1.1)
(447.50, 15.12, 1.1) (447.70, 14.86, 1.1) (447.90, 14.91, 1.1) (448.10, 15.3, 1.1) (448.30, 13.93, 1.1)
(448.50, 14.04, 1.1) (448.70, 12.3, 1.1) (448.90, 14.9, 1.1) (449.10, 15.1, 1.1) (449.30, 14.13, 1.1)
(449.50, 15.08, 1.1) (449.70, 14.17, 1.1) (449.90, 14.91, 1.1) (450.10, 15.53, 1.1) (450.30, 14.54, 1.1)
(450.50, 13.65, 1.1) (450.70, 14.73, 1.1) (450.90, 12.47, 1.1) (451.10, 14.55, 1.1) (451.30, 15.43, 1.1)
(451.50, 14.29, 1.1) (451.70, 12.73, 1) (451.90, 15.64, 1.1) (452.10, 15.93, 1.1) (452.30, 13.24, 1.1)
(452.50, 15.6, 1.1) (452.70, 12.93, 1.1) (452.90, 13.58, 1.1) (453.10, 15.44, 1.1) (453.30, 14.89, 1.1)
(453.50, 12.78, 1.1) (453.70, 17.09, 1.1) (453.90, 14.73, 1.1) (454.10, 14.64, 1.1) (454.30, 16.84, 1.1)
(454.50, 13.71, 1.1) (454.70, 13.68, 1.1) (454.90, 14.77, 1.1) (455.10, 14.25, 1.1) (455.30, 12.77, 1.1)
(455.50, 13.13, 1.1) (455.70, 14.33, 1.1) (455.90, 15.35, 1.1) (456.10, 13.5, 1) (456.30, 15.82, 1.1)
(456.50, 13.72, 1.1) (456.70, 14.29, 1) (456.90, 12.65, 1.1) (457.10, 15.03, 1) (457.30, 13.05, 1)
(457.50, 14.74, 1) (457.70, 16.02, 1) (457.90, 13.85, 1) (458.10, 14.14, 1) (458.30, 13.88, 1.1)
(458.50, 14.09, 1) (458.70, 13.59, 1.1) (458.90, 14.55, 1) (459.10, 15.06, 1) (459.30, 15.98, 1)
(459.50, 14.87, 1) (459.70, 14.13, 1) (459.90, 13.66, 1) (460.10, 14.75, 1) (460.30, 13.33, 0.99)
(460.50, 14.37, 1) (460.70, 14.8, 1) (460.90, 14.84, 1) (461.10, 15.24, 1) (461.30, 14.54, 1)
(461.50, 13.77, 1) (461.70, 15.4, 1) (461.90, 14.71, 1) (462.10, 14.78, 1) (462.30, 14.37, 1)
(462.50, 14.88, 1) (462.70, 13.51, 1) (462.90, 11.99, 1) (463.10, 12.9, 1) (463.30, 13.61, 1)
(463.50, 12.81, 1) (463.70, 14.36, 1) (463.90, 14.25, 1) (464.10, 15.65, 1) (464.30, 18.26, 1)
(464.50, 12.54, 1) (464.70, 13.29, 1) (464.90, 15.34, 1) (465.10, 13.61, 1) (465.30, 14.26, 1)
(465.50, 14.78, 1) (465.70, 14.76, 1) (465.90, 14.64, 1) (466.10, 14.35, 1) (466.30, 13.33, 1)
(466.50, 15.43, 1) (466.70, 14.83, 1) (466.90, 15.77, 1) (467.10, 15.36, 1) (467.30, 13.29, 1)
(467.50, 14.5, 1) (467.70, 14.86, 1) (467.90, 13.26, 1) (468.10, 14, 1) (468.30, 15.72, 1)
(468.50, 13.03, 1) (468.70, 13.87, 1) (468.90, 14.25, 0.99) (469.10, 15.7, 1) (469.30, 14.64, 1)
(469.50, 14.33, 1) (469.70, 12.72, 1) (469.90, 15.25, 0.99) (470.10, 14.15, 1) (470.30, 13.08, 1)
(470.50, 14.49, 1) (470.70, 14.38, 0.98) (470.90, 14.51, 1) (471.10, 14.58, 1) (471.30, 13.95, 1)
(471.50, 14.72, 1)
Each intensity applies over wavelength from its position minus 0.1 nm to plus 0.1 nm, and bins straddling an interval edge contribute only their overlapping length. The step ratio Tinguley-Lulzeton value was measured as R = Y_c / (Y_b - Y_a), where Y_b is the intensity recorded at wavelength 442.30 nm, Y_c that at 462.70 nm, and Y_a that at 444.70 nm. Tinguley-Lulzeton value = 25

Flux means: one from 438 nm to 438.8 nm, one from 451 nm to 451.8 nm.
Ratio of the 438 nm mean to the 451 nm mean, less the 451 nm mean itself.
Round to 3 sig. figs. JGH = -13.2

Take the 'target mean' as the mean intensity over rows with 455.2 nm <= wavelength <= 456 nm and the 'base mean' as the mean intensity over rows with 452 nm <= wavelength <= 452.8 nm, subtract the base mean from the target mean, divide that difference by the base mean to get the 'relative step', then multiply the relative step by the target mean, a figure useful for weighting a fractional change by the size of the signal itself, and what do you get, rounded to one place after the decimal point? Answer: -0.5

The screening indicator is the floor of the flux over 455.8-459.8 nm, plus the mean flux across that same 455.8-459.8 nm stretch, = 27.1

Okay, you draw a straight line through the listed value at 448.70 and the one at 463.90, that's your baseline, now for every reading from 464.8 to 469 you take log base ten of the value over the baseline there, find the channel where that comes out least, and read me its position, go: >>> 468.50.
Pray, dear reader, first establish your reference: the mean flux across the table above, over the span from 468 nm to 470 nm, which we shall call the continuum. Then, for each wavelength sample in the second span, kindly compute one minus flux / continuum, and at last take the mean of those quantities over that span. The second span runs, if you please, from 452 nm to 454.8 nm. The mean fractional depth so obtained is -0.021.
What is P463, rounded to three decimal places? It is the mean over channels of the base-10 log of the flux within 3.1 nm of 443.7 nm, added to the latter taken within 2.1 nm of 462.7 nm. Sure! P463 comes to 2.316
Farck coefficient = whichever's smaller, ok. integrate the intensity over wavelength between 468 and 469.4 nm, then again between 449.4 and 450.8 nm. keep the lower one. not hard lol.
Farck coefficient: 20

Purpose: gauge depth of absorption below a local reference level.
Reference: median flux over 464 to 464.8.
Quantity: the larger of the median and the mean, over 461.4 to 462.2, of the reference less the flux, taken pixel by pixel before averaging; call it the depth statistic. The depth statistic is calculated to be -0.2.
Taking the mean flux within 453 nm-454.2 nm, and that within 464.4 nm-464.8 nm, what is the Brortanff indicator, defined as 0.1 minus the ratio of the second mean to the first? -0.77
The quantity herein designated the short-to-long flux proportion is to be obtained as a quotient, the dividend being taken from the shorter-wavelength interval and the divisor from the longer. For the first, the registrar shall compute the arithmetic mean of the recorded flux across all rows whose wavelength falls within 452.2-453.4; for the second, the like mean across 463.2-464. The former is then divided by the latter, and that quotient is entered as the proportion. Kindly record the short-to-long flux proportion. 1.04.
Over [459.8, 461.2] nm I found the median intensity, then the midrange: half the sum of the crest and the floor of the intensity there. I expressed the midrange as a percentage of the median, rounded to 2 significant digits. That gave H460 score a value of 97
